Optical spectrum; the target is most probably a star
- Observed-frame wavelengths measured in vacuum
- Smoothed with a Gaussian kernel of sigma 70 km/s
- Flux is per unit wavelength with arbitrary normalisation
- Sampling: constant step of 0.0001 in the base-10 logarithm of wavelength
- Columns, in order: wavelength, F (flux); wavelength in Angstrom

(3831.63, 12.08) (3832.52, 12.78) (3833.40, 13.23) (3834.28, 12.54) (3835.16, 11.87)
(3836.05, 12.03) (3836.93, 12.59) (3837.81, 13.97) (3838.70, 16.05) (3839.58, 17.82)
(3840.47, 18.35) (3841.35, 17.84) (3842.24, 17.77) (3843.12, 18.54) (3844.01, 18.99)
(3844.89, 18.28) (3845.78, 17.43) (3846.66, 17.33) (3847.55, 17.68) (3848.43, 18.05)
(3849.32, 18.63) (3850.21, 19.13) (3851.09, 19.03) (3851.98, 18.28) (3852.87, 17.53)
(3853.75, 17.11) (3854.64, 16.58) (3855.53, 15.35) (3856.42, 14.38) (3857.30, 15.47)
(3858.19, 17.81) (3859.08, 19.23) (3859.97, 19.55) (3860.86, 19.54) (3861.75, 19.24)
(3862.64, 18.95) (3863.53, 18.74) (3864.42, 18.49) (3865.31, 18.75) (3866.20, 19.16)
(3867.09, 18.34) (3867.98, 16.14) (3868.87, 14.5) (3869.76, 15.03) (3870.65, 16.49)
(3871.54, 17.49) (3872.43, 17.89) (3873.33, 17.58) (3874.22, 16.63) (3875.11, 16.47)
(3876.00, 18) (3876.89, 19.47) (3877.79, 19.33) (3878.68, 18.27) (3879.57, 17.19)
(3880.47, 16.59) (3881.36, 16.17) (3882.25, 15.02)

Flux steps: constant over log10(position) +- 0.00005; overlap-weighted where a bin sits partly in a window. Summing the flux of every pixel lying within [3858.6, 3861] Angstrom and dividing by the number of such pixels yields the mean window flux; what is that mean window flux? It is 19.4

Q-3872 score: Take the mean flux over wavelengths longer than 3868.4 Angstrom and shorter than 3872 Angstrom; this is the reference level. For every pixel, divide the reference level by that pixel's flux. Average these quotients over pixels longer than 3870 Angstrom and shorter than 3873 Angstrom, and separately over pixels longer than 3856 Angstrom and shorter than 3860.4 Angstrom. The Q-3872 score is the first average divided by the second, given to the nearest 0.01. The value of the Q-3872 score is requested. 0.99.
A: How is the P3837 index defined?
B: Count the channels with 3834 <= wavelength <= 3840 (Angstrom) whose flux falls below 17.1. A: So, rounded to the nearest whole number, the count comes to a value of 6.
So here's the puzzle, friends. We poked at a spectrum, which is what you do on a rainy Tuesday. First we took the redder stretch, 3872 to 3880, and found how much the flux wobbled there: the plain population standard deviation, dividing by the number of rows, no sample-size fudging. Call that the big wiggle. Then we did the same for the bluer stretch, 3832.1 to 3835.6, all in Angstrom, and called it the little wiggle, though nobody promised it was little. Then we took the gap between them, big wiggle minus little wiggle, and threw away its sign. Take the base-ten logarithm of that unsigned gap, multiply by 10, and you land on -3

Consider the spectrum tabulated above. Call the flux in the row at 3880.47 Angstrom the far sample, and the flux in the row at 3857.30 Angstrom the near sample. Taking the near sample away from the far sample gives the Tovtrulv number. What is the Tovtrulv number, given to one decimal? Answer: 1.1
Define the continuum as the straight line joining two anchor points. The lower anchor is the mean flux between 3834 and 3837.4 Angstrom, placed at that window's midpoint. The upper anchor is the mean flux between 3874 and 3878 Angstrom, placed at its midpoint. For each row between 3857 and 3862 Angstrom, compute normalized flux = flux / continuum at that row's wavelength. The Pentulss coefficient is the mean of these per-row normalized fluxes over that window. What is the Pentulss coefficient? 1.18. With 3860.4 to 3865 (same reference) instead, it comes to 1.18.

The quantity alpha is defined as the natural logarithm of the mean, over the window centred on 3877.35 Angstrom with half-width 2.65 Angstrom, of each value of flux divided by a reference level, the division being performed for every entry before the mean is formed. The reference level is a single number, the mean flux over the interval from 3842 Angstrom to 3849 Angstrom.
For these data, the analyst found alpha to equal 0.01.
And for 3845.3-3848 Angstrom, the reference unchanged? -0.03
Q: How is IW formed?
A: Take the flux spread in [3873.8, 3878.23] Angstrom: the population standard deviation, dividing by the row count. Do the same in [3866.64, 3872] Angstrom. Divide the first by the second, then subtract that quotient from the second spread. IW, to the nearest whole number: 0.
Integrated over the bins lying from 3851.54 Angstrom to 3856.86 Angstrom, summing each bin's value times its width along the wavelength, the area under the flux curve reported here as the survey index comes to 88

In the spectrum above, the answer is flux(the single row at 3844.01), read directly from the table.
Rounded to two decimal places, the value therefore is 18.99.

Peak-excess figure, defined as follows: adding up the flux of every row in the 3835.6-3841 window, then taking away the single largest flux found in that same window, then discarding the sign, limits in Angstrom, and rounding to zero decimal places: 72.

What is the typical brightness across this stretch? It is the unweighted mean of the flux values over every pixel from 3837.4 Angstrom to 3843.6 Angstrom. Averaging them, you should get 17.2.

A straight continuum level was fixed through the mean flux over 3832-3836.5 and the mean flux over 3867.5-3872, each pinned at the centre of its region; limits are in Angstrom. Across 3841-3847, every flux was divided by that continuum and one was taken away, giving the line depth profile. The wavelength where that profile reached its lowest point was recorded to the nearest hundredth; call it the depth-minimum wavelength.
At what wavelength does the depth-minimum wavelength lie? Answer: 3846.66 Angstrom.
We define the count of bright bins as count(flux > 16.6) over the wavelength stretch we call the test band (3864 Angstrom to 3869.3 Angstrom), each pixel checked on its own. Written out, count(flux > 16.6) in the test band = 4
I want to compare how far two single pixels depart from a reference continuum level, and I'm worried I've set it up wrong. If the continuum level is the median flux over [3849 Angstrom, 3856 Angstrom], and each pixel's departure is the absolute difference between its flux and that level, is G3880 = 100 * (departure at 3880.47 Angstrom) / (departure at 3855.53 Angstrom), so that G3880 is 51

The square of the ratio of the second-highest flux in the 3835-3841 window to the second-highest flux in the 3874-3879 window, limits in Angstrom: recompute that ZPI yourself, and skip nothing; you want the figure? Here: 0.85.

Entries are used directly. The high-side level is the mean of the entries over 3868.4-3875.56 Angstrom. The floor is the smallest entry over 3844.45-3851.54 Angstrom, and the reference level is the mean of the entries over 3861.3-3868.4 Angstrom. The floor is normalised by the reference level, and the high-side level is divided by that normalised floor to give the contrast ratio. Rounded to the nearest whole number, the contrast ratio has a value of 18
